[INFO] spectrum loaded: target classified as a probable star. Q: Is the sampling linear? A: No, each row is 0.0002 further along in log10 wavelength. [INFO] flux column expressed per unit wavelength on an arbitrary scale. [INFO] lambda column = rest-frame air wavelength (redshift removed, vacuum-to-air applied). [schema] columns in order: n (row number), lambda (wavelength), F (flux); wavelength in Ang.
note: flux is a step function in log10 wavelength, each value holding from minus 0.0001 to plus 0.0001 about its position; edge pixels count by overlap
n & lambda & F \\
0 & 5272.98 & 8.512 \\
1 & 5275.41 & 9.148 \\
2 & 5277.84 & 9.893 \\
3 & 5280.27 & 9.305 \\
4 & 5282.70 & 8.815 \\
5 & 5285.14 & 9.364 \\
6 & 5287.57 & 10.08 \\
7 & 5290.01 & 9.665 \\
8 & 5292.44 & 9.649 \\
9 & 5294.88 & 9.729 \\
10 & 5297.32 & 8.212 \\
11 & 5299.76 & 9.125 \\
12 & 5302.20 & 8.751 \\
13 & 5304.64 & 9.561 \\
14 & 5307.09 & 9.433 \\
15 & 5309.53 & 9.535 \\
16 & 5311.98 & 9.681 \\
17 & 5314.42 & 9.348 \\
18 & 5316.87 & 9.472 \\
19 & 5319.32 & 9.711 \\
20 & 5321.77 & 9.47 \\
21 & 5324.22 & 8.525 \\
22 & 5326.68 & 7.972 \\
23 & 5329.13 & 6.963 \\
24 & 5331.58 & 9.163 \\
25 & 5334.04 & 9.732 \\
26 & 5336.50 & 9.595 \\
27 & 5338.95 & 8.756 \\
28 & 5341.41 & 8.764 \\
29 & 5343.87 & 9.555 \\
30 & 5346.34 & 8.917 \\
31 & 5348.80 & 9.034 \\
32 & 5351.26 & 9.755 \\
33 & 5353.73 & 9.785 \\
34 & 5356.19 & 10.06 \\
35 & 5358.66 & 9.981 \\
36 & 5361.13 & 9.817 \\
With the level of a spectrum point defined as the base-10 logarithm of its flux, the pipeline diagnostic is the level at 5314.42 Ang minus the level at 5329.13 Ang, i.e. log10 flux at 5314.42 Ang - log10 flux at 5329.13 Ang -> 0.13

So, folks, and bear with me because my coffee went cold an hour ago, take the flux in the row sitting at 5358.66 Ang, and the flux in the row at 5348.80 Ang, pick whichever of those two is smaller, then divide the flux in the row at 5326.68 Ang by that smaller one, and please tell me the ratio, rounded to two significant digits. 0.88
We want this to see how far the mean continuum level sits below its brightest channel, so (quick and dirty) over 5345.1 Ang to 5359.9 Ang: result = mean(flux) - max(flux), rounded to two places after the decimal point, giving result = -0.47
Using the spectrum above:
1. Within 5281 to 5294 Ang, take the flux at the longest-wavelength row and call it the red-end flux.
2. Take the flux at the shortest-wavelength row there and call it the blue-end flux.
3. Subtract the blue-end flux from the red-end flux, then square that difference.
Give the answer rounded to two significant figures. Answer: 0.70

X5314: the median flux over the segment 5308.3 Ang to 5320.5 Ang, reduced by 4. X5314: 5.5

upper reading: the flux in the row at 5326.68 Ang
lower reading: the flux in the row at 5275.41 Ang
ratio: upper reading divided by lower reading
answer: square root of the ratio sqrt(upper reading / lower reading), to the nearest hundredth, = 0.93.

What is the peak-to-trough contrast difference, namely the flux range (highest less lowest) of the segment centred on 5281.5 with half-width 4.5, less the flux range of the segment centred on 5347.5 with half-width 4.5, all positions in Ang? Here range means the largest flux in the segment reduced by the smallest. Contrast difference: 0.24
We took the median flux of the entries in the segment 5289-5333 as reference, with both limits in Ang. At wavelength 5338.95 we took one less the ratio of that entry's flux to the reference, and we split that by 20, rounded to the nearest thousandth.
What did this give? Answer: 0.004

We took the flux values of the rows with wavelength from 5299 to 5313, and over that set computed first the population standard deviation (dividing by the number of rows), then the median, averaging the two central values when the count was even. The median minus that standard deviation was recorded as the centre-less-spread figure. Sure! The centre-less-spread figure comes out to 9.2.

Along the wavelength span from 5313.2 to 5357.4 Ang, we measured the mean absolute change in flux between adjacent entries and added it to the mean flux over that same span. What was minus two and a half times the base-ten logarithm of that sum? -2.47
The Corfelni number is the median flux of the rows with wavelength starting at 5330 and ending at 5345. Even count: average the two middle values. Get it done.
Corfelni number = 9.359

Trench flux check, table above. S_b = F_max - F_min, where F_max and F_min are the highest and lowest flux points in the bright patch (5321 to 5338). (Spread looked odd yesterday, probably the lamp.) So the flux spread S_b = 2.8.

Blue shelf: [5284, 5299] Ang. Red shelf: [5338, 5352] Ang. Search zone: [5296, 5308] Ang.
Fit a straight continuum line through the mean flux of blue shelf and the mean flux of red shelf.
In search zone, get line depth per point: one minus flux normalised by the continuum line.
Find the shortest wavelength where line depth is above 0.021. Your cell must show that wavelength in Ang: 5297.32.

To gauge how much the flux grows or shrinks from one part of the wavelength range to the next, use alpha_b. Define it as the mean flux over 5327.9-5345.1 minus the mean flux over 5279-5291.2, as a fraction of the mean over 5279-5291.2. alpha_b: -0.05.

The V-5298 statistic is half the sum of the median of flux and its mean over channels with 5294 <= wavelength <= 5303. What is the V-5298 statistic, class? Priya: 8.9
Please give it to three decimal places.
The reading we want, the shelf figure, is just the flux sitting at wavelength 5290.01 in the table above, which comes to 9.665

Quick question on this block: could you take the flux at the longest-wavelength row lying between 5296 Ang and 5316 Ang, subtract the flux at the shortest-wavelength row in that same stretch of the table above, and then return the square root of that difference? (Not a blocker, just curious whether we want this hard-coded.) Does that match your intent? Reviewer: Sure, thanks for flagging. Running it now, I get 1.1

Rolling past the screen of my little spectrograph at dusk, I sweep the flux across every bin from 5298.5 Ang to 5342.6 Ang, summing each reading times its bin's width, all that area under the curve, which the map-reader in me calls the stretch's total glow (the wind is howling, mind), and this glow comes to 401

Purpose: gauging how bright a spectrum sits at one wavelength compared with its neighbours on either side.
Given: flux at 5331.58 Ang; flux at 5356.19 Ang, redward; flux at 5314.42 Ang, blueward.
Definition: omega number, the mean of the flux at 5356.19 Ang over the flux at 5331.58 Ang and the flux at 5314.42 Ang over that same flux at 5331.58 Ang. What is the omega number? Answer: 1.06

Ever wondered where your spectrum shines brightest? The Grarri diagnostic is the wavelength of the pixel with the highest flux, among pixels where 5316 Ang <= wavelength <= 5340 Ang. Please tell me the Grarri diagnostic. 5334.04 Ang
